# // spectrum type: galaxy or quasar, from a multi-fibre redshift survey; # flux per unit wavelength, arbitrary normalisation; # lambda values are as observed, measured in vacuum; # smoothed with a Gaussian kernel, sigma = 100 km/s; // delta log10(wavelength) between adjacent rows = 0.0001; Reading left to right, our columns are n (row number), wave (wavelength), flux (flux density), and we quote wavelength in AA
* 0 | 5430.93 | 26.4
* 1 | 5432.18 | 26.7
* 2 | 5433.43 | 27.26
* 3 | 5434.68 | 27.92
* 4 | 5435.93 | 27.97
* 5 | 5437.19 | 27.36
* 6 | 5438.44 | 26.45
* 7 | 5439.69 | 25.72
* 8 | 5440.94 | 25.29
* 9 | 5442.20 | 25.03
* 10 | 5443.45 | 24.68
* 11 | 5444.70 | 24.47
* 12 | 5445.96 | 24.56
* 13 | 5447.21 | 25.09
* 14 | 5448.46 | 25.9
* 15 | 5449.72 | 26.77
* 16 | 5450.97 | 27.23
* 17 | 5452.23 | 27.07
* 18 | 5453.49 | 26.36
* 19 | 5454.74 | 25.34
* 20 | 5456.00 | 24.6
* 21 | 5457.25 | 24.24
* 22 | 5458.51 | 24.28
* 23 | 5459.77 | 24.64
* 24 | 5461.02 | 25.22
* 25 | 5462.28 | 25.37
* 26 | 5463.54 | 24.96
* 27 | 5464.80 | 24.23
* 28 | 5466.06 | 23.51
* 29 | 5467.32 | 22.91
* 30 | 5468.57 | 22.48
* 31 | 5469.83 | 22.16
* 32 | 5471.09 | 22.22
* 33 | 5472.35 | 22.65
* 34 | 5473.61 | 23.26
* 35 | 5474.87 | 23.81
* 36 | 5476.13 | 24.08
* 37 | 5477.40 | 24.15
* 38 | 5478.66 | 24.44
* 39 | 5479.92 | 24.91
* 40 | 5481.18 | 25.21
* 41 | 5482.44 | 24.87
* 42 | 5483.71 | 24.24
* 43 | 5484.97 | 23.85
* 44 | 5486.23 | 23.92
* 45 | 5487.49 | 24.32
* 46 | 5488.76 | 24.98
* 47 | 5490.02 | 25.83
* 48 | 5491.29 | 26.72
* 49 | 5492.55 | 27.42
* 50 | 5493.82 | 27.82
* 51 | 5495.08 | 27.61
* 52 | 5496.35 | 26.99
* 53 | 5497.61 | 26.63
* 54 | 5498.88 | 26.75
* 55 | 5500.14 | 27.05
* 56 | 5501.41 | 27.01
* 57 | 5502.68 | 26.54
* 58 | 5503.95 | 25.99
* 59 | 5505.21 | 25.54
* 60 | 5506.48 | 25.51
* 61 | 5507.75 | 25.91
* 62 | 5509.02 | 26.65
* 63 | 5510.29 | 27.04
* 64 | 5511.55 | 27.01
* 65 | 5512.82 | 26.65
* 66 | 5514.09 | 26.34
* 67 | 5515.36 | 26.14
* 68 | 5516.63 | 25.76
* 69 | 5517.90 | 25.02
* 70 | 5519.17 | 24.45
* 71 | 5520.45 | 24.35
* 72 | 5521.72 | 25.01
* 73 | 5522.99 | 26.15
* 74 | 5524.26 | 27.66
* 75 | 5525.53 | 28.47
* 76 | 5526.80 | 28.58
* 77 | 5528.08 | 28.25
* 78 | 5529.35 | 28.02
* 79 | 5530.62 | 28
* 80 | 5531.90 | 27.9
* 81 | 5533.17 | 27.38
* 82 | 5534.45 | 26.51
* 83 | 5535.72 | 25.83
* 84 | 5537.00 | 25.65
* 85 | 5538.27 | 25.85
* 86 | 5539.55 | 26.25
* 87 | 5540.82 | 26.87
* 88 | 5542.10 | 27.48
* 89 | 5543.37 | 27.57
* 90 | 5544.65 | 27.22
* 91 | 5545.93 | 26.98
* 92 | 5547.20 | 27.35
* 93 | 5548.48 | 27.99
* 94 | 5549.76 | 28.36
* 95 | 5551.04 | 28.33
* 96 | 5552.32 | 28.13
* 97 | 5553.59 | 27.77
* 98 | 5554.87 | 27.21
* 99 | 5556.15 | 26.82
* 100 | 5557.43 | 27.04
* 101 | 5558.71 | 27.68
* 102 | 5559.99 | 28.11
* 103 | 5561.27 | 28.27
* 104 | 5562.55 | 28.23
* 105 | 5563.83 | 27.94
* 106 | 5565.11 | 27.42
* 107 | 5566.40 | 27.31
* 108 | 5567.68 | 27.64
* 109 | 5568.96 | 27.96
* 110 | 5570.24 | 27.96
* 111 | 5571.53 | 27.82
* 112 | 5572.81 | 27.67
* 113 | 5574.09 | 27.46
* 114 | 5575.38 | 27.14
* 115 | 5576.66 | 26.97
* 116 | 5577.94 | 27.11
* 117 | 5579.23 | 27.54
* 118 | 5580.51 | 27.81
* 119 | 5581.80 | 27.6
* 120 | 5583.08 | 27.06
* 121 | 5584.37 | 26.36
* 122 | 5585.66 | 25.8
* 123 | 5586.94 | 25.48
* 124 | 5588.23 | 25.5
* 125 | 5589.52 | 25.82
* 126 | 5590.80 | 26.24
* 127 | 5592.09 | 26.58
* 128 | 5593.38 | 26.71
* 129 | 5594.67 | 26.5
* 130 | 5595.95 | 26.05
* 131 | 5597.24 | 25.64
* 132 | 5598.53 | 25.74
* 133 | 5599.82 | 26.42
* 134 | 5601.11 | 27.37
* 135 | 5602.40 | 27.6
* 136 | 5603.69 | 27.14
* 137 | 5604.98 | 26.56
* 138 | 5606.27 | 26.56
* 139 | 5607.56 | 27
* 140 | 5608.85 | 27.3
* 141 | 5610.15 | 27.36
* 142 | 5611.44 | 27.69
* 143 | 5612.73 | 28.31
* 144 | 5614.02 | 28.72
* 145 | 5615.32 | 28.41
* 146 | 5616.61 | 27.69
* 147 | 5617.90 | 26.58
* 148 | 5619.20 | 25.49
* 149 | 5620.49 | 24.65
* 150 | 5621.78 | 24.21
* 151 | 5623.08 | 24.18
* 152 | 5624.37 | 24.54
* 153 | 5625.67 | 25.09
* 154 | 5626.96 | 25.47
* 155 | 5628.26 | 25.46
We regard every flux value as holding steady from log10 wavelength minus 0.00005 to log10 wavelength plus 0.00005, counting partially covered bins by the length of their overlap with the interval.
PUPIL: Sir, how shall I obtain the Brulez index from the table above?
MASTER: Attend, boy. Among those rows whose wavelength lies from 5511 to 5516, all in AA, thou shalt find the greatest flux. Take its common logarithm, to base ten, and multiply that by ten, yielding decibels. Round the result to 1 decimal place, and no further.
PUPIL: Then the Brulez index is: 14.3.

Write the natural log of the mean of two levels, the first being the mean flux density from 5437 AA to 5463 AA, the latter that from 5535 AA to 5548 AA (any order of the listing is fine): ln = 3.26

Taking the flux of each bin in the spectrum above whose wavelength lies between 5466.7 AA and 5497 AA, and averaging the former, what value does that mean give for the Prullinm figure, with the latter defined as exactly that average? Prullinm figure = 24.6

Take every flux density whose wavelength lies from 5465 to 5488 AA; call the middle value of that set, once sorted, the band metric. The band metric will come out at 23.9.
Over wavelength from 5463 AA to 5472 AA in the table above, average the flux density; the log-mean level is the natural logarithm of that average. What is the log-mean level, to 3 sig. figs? 3.14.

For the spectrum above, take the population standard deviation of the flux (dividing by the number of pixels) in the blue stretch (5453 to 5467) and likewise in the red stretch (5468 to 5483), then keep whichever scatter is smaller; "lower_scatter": 0.73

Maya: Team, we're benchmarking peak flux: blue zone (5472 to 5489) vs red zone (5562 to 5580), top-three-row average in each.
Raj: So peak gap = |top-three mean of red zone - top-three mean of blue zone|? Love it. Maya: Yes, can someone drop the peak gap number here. 3.0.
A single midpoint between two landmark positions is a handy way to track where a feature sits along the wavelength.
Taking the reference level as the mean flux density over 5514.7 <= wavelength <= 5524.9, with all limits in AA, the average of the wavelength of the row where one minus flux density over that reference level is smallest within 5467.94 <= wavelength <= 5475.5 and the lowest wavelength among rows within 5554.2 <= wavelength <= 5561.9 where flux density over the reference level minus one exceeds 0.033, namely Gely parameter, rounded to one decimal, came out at 5514.9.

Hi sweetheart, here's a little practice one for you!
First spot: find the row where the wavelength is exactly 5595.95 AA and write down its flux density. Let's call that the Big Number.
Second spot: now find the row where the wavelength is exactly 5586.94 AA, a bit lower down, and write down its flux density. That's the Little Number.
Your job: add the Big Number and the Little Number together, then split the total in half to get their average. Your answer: 25.8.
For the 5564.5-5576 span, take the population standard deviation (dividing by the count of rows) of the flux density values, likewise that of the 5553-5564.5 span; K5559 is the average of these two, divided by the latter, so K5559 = 0.77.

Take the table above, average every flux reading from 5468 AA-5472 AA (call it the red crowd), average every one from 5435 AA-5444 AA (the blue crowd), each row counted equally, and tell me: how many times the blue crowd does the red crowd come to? 0.85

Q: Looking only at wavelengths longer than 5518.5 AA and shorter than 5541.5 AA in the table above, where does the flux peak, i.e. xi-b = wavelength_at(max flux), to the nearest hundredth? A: 5526.80 AA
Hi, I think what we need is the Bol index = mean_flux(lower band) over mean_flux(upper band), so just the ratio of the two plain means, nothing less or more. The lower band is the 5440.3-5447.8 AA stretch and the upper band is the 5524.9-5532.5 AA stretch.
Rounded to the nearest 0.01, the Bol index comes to 0.88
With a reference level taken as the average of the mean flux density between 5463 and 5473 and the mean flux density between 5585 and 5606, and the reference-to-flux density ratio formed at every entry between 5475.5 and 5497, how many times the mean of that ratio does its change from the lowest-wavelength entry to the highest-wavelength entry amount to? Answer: -0.11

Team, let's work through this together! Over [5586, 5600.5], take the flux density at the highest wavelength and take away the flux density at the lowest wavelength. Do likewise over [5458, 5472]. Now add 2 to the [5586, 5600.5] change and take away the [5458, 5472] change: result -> 5.0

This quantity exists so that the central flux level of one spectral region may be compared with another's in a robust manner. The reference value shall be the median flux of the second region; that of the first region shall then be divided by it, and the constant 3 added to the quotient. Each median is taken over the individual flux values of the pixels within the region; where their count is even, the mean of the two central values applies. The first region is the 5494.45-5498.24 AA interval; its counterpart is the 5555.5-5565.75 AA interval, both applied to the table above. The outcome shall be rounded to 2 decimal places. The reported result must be 3.97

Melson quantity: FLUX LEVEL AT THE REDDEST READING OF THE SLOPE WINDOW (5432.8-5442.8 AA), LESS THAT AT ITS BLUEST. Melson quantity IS -2.2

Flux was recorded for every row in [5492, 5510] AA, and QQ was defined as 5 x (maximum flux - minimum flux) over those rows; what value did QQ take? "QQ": 12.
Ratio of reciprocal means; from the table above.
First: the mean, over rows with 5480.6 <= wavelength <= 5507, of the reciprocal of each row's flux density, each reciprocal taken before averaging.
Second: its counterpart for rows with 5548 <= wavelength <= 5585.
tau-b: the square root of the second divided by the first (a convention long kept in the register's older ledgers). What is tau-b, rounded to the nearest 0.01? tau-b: 0.97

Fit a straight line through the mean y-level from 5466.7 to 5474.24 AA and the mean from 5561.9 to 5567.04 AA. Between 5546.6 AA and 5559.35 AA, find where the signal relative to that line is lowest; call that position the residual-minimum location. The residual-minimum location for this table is 5556.15 AA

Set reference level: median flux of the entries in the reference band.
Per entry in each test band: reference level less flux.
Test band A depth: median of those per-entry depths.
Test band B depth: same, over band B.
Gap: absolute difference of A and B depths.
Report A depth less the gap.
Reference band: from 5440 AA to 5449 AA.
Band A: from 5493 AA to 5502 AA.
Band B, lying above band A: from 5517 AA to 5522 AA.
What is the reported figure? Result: -4.3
